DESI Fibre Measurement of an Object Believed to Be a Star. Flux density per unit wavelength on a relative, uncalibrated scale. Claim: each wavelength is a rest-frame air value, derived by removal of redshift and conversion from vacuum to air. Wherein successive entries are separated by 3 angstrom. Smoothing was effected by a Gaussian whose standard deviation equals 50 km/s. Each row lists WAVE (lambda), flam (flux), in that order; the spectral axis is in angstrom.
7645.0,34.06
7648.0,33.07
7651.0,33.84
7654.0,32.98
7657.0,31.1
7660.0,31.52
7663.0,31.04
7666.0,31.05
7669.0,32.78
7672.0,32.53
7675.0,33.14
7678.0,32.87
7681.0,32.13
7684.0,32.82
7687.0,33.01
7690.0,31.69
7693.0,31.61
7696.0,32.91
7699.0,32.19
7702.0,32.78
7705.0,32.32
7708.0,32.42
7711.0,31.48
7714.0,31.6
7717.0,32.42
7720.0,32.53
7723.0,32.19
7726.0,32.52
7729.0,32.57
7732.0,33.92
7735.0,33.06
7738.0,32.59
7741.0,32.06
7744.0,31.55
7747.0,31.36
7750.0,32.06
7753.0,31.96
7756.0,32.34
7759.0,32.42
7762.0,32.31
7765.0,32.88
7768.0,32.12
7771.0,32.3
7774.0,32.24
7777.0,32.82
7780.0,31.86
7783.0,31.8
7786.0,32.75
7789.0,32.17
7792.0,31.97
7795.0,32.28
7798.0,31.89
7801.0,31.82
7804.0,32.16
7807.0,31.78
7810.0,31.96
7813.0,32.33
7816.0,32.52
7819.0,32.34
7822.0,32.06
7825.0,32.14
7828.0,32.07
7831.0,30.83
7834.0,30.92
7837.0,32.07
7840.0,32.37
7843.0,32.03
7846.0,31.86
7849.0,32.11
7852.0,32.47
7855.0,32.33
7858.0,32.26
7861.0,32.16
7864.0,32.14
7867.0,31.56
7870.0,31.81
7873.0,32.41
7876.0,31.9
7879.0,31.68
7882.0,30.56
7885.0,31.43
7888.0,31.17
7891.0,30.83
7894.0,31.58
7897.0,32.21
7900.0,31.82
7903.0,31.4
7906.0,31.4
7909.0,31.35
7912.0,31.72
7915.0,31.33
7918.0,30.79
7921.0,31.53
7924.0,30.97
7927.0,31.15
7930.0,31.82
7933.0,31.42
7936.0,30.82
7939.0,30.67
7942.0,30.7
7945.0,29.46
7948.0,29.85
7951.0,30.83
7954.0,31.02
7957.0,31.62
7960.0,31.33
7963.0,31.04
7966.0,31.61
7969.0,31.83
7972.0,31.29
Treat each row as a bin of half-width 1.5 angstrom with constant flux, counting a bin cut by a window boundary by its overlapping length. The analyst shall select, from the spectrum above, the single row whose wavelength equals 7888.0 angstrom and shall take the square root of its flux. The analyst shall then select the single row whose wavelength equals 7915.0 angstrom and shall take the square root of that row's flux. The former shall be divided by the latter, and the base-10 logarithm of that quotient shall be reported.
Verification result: -0.0011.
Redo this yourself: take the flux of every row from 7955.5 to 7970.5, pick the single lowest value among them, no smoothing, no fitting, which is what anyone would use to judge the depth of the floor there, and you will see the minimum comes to 31.04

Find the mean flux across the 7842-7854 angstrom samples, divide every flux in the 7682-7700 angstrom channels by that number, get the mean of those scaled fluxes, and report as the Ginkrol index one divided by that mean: 0.99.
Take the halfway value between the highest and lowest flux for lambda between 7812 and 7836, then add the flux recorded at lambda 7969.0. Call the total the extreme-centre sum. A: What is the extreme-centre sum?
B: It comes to 63.5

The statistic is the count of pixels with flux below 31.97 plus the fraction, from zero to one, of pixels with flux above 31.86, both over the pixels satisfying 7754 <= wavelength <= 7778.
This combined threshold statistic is 1.0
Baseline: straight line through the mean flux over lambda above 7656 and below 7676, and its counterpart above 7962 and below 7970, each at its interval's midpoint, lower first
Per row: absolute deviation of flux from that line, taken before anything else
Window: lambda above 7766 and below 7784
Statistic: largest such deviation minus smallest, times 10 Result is 10.1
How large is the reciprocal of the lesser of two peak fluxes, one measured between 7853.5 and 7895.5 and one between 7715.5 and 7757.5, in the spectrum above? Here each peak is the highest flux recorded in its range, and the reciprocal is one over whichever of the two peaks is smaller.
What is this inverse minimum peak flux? 0.0309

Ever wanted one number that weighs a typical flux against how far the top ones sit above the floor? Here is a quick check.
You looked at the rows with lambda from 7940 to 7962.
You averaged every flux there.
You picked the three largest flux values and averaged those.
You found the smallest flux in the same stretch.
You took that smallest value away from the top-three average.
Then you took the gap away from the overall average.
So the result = 28.8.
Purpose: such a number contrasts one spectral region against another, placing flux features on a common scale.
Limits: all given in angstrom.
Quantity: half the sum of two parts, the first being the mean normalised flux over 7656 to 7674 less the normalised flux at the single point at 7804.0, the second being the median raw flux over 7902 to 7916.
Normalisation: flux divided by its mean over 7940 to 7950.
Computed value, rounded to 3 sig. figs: 15.7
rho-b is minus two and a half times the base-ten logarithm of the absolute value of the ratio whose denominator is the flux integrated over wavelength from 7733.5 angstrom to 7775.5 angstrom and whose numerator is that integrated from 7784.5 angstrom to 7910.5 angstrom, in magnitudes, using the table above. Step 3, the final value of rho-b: -1.18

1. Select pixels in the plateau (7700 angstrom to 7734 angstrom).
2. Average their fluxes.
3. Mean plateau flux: 32.4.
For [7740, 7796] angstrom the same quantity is 32.2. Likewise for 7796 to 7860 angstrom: 32.0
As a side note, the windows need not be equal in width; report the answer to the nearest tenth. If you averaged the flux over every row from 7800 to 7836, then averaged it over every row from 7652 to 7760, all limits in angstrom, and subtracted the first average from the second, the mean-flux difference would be 0.4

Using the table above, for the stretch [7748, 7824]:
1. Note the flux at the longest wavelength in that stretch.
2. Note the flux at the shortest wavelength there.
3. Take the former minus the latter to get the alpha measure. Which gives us 0.0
